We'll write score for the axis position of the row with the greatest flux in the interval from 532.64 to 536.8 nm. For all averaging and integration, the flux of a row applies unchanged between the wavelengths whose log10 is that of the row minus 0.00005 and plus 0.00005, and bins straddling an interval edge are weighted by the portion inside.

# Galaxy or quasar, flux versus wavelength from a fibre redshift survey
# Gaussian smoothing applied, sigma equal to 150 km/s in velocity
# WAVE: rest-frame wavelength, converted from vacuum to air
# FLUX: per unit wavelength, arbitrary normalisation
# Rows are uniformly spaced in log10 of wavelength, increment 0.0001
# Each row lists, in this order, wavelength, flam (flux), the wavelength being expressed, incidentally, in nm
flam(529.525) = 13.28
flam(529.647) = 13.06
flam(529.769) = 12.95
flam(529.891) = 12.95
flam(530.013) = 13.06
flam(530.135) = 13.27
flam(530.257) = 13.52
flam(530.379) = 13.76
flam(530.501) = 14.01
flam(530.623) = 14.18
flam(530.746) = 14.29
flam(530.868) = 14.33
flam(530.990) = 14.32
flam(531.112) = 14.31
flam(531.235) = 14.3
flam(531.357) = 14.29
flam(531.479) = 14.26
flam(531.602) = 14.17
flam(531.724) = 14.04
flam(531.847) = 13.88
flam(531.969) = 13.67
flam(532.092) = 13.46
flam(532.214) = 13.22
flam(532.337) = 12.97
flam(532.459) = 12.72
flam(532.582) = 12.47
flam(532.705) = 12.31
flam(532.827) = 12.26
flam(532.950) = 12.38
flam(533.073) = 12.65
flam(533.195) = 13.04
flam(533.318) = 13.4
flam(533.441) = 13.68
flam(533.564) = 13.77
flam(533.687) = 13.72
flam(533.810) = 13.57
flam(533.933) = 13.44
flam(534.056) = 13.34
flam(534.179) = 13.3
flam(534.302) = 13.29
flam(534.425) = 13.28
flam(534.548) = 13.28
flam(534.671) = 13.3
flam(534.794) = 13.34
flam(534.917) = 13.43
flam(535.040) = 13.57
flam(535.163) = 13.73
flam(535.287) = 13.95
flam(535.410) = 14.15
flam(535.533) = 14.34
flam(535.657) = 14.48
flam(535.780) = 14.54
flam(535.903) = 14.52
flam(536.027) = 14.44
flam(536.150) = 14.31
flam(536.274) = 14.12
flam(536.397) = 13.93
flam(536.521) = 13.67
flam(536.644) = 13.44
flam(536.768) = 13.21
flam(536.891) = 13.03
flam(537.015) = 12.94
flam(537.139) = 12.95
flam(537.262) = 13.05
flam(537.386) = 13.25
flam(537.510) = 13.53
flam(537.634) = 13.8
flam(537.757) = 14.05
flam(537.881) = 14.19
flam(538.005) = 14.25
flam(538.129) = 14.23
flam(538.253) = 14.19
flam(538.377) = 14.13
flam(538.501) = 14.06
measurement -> 535.780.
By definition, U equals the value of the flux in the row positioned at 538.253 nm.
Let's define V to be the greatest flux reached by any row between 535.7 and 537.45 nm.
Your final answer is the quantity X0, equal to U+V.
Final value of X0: 28.7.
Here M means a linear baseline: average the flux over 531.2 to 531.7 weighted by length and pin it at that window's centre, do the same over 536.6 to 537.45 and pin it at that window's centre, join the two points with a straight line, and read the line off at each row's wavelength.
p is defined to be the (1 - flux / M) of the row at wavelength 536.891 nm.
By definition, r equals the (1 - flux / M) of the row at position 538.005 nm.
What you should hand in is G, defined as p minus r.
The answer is 0.11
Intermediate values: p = 0.01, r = -0.104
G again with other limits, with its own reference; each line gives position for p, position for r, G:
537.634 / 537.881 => 0.03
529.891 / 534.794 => 0.09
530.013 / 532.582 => -0.01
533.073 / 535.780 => 0.18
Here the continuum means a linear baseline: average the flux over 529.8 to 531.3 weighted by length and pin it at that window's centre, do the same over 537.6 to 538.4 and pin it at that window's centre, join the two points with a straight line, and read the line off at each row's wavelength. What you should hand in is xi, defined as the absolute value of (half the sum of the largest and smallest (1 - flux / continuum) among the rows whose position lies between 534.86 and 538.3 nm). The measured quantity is 0.02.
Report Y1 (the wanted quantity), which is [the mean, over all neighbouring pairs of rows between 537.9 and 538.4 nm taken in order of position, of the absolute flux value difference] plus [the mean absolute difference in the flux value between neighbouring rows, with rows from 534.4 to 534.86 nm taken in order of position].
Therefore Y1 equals 0.06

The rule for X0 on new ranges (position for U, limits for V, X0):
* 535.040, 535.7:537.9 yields 28.1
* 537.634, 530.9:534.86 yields 28.1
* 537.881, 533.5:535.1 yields 28.0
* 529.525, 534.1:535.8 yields 27.8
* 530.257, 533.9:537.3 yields 28.1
